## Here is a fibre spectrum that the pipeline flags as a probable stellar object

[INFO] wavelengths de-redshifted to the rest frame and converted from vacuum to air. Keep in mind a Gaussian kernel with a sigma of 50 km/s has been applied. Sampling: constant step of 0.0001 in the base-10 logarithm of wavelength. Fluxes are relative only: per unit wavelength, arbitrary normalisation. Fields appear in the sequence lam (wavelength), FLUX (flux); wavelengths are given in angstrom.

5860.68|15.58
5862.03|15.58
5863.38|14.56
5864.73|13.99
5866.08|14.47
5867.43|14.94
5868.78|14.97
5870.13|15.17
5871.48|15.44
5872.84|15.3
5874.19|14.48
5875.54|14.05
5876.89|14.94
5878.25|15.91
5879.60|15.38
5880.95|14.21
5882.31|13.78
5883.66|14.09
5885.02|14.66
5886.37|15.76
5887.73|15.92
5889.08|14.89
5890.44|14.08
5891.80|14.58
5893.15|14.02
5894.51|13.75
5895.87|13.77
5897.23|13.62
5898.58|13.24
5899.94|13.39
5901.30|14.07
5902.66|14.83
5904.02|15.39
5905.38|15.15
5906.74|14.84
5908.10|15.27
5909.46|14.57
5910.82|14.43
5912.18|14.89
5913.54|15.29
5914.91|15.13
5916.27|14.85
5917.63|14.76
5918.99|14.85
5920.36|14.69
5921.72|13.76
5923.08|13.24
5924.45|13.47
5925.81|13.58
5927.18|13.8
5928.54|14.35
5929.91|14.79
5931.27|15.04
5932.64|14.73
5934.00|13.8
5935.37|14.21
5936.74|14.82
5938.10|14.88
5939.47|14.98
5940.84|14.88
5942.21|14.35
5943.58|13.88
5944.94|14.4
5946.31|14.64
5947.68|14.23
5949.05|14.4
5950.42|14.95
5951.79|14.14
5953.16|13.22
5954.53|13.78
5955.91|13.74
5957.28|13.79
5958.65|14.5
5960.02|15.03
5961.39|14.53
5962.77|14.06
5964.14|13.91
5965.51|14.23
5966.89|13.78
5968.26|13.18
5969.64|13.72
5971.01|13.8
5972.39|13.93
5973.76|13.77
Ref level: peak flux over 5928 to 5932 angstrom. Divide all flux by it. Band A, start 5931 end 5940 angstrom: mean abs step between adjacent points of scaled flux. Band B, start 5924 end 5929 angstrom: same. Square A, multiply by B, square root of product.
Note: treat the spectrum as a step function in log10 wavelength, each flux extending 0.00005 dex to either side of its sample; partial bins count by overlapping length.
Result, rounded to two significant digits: 0.0037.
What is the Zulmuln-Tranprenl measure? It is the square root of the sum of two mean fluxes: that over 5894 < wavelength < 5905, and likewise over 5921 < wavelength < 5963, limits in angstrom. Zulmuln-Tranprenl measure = 5.32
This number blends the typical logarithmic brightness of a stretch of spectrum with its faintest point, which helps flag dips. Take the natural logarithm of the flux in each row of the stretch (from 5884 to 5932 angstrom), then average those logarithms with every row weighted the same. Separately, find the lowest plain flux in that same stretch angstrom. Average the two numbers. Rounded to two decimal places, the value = 7.96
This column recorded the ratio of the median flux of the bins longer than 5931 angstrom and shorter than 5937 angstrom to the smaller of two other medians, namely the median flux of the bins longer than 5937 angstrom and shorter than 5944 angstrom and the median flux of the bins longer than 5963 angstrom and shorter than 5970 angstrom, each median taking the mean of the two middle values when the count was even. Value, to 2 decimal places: 1.07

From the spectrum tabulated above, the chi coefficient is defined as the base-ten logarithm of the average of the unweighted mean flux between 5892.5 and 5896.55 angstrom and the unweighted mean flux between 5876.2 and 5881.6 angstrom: 1.16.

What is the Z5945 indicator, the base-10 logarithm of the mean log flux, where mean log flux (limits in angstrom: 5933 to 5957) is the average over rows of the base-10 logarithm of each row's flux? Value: 0.063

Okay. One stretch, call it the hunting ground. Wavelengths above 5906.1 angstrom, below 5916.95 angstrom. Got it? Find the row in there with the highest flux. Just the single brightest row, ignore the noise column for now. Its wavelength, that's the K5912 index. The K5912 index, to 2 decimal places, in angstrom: 5913.54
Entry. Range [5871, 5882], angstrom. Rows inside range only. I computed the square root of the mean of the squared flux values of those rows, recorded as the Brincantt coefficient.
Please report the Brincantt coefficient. 15.0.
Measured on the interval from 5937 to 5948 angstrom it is 14.5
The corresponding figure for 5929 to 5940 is 14.7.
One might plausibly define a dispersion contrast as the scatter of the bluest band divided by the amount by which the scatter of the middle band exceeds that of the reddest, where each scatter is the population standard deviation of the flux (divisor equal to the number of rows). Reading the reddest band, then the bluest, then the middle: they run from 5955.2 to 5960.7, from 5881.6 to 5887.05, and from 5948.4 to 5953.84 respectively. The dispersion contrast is 8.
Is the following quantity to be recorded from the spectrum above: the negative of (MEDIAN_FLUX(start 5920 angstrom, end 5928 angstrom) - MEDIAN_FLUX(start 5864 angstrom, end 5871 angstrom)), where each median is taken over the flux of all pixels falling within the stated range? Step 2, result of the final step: 1.27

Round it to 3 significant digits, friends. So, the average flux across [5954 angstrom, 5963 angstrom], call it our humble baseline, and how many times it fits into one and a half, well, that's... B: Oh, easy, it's 0.106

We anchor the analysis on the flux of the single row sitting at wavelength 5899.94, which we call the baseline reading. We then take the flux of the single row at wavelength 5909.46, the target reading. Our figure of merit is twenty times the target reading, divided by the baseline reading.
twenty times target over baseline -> 21.8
